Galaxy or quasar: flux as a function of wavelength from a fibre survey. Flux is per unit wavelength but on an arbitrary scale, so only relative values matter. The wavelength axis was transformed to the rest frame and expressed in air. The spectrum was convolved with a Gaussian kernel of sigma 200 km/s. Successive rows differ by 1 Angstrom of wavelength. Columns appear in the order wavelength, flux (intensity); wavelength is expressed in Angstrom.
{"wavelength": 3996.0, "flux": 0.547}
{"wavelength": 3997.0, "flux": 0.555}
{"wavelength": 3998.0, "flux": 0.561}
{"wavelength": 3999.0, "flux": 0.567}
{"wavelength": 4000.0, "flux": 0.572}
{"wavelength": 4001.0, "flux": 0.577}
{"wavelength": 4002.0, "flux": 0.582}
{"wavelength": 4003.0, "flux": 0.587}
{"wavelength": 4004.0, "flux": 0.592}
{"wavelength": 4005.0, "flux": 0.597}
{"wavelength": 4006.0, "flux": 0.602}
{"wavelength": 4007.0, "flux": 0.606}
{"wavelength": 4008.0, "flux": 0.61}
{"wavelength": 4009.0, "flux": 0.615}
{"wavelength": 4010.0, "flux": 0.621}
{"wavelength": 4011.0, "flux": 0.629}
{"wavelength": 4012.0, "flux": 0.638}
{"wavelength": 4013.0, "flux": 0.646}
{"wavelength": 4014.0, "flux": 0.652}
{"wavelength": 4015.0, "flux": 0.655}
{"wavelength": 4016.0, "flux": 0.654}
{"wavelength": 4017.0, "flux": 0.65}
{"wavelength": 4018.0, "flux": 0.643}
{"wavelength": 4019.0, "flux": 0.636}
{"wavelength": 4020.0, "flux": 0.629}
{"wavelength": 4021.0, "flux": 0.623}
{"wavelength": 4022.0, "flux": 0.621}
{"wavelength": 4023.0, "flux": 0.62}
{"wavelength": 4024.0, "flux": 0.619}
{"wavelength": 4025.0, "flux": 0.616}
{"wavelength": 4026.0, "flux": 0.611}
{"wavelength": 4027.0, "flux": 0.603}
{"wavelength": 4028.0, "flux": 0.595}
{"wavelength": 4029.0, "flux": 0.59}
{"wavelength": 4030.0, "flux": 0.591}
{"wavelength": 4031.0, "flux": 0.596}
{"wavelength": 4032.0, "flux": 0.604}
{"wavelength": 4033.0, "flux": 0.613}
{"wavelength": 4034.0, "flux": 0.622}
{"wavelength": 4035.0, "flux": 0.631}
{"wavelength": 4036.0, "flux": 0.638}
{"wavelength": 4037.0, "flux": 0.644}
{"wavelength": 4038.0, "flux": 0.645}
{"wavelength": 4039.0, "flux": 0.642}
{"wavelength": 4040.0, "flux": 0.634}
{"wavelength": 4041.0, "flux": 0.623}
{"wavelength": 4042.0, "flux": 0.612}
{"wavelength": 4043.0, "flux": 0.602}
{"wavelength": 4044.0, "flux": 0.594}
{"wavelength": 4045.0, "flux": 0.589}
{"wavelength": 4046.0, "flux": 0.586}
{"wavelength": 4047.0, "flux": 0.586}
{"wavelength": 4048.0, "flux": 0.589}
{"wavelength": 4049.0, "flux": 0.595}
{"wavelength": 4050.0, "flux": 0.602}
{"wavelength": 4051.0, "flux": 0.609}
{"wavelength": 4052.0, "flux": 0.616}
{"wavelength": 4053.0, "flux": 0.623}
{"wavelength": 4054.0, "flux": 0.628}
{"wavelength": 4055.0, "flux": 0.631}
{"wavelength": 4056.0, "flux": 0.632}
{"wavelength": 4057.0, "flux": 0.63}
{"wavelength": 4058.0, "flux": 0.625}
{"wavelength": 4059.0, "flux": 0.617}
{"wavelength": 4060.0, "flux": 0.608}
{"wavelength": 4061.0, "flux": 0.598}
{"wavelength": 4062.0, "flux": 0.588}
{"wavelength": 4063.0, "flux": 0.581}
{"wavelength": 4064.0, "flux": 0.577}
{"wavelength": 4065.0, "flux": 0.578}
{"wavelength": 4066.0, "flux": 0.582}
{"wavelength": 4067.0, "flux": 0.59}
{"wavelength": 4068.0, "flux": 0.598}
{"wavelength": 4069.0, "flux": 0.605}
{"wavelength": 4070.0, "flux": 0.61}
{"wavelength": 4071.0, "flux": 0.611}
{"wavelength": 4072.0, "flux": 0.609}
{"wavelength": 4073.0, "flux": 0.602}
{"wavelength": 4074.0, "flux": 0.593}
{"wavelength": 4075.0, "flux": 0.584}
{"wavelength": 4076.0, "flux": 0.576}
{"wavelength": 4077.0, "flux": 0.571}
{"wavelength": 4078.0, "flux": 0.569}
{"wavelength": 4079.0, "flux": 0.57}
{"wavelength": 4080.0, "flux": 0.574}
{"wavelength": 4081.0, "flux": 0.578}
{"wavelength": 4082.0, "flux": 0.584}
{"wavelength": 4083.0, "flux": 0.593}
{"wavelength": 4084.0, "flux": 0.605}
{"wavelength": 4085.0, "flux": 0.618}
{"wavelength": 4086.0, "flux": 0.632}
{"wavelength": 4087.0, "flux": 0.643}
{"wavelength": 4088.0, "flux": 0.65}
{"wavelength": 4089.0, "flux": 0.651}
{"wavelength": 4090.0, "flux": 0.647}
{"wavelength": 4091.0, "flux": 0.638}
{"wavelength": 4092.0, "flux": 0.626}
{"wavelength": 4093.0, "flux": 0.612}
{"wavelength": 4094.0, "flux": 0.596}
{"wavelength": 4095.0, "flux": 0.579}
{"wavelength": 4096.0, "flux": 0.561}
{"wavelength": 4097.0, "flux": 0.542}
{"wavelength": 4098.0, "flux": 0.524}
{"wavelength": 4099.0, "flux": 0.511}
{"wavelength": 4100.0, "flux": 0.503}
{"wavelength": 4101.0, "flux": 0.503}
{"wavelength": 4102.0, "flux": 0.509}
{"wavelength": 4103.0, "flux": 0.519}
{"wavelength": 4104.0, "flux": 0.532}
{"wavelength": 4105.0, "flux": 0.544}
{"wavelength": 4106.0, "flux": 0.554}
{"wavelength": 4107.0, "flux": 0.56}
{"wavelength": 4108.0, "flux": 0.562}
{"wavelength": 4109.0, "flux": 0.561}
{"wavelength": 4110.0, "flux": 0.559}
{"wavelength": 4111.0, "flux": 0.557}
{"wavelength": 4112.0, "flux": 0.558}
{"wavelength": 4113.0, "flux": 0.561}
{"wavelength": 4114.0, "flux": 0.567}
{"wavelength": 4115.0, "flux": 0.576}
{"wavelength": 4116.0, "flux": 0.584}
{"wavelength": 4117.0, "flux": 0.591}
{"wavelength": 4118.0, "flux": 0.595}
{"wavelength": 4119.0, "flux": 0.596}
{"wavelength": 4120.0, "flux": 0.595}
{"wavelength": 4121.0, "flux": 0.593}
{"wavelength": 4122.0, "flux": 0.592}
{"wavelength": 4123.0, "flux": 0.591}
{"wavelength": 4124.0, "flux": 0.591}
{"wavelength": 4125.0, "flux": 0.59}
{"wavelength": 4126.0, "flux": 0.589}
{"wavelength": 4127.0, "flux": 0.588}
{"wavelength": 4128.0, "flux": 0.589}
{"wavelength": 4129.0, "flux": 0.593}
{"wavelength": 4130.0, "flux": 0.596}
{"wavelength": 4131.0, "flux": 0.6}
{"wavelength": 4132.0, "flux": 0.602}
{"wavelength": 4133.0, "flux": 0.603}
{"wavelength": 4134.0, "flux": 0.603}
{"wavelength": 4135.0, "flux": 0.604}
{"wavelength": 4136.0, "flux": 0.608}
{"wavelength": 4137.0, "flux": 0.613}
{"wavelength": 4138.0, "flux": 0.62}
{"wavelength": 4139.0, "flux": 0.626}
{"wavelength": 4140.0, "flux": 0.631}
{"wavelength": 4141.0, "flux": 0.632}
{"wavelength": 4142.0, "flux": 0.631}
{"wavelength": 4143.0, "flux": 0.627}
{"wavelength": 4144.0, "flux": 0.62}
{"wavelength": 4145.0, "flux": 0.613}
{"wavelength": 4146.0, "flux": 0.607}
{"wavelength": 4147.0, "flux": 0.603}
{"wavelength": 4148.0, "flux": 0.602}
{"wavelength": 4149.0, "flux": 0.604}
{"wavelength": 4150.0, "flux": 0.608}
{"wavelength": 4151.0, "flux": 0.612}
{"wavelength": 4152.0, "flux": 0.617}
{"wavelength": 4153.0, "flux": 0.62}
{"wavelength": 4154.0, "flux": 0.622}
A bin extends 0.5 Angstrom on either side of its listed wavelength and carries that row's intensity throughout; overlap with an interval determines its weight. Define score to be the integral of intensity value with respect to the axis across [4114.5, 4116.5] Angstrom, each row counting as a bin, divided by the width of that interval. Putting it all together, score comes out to 0.580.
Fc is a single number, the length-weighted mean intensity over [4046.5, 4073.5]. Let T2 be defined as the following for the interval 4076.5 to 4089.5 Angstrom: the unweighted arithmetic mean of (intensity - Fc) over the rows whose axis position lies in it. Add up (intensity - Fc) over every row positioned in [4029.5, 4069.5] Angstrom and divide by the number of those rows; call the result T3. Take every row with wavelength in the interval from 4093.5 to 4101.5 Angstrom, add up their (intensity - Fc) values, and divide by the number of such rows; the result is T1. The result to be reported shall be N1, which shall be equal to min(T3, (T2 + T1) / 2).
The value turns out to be -0.033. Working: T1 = -0.06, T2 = -0.002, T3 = 0.00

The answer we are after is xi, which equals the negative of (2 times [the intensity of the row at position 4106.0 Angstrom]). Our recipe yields -1.11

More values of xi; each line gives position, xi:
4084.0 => -1.21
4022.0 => -1.24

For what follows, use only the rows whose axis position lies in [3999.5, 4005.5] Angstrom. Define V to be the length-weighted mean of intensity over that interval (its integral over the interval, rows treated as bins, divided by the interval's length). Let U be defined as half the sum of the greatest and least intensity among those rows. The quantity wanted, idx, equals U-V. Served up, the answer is 0.0000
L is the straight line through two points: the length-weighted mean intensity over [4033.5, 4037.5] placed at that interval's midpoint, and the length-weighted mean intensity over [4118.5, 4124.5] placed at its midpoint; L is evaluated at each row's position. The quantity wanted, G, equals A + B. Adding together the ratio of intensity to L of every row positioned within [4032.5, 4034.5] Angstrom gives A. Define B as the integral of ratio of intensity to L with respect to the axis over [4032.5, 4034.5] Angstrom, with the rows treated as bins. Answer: 3.89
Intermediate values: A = 1.95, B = 1.95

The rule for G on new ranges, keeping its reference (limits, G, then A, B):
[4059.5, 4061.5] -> 3.88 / 1.94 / 1.94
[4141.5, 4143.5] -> 4.32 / 2.16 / 2.16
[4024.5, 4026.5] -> 3.84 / 1.92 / 1.92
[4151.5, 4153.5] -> 4.28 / 2.14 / 2.14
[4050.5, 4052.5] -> 3.91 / 1.96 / 1.96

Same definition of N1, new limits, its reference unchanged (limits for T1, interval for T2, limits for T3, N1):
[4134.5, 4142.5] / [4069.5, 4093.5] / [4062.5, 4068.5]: -0.020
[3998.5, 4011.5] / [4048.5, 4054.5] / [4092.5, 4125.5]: -0.042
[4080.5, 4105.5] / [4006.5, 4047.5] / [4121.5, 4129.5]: -0.014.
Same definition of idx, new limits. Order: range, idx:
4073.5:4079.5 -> 0.0038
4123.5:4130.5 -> 0.0011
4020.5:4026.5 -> -0.0013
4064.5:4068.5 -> 0.0010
